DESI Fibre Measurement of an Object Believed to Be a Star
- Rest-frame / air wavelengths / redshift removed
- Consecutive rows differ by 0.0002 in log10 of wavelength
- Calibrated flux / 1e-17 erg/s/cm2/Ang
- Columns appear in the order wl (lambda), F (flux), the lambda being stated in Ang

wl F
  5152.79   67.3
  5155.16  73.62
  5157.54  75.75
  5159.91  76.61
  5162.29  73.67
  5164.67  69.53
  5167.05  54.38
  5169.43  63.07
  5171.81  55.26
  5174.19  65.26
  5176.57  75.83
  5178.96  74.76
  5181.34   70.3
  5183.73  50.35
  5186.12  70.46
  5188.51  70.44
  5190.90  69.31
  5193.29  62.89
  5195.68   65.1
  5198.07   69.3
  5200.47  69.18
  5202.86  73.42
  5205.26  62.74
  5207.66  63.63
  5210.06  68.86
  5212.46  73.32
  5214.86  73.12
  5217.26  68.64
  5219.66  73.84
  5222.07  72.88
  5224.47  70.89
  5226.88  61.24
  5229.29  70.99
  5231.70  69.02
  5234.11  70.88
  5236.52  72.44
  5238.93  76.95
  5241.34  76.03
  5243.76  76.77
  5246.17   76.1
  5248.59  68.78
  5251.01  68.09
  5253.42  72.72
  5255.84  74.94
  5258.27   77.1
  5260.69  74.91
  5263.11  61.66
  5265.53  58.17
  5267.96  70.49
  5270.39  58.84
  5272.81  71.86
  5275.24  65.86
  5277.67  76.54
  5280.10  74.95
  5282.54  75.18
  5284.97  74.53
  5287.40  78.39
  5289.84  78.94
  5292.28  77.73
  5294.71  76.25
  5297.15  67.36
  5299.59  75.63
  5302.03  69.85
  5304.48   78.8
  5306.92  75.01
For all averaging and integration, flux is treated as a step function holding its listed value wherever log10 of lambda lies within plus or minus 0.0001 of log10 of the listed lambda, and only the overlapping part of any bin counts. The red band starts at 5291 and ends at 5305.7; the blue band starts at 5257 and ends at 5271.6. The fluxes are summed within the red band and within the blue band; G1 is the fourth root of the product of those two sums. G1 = 20.6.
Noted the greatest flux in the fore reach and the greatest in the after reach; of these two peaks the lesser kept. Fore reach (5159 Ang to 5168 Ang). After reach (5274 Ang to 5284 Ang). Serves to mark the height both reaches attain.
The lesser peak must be 76.5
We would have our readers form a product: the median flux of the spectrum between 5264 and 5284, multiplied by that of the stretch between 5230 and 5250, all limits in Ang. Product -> 5284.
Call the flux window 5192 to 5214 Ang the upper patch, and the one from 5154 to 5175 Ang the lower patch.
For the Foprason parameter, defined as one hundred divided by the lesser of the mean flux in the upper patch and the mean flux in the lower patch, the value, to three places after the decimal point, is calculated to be 1.482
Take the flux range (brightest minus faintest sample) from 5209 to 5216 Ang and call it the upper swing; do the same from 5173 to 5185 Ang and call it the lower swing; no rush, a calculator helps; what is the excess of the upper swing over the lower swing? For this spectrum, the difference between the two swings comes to -21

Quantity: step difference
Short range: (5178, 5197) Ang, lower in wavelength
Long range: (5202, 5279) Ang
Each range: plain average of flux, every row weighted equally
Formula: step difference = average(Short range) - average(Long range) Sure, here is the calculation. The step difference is -4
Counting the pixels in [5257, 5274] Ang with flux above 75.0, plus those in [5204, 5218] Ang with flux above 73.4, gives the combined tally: 1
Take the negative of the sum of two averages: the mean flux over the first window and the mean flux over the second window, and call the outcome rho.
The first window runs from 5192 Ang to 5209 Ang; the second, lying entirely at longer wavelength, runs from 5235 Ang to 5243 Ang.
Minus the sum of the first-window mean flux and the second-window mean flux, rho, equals -141.7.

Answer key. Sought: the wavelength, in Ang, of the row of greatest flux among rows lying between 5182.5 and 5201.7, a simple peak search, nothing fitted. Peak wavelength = 5186.12 Ang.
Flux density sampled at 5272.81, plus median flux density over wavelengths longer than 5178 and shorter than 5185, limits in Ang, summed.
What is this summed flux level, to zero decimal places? 142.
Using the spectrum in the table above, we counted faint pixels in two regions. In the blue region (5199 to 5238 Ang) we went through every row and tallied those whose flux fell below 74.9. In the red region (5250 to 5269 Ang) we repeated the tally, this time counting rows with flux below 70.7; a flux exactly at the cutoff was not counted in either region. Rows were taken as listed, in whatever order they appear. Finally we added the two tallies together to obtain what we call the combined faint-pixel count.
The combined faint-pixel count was 20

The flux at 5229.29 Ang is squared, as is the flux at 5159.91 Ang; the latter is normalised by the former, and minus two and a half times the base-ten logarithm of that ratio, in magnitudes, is -0.2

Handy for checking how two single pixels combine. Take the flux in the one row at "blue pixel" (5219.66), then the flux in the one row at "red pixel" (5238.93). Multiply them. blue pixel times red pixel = 5682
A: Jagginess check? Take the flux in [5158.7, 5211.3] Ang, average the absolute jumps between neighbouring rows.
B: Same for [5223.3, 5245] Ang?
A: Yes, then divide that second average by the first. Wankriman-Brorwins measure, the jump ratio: 0.6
